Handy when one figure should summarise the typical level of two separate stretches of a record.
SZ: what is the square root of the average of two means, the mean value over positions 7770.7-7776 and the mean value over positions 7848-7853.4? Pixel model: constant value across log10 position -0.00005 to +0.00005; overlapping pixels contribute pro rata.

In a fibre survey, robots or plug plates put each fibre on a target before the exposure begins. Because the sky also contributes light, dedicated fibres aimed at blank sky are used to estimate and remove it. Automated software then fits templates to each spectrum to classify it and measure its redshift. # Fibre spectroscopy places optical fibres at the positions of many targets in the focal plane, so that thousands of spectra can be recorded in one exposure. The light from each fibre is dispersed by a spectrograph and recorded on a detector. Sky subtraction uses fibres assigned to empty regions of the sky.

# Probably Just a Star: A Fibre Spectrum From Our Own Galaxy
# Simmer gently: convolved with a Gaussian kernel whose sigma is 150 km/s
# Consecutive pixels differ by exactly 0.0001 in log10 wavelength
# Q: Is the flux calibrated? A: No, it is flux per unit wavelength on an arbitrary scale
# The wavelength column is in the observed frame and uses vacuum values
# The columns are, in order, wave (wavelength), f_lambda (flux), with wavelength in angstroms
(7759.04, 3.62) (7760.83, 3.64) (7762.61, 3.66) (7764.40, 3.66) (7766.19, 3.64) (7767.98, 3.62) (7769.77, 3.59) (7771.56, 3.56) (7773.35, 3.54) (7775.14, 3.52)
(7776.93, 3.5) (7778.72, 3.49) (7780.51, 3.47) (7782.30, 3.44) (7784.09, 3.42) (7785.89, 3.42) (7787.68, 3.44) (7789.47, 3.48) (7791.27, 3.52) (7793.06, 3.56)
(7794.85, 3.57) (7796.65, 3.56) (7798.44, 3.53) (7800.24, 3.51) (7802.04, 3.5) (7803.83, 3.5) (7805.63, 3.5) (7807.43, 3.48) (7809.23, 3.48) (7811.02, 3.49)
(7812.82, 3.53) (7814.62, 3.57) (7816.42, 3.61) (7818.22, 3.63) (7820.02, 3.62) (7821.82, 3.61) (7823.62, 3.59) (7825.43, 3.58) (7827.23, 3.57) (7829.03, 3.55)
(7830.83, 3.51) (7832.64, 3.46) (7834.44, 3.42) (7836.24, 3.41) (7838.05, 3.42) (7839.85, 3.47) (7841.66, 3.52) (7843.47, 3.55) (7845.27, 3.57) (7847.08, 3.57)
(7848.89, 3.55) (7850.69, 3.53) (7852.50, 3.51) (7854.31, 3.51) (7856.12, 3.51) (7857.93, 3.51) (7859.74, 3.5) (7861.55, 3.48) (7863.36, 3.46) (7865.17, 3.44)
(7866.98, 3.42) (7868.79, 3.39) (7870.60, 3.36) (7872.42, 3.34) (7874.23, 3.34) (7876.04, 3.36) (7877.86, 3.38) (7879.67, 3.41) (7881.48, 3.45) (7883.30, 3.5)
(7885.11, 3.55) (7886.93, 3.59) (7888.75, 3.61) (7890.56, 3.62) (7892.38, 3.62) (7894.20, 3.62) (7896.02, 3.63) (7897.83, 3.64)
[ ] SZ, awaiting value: 1.88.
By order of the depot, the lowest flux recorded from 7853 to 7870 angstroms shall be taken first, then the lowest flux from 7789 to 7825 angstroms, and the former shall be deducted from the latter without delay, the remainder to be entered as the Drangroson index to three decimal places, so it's 0.090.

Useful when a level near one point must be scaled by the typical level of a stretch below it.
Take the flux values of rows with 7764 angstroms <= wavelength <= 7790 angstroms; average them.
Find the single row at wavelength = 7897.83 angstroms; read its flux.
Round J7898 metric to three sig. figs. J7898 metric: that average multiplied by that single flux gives 12.8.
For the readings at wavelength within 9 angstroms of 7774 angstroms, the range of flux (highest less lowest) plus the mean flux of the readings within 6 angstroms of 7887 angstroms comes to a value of 3.76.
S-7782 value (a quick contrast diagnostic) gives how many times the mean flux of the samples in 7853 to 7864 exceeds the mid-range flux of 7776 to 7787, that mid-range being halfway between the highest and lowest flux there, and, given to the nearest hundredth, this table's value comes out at 1.01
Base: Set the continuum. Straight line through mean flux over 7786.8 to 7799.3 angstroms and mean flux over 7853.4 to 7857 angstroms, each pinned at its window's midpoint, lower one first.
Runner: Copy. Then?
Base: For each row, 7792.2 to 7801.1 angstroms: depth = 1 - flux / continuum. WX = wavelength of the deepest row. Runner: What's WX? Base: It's 7800.24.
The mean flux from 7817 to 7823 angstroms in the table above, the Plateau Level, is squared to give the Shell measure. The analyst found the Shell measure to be 13.10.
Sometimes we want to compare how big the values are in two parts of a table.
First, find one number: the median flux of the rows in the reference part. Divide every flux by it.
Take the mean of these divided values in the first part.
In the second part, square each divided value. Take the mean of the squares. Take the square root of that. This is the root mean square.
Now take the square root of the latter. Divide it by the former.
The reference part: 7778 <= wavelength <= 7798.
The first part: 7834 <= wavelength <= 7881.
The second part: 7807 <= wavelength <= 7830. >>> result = 1.02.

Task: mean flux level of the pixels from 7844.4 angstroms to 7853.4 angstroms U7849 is 3.55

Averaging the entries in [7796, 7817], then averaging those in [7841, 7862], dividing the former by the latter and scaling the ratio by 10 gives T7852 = 10.0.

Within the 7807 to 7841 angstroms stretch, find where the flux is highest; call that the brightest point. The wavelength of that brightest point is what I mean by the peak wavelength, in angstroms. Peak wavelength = 7818.22 angstroms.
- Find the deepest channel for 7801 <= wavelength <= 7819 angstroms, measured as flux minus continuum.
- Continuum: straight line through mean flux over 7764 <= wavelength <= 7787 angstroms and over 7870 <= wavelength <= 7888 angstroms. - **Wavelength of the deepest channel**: 7807.43 angstroms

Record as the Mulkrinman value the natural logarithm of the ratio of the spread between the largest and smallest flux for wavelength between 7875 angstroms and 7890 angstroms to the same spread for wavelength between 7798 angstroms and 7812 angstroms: 1.6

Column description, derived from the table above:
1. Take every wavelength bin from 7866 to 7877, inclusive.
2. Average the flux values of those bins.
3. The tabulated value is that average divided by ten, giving 0.337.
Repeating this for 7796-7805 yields 0.352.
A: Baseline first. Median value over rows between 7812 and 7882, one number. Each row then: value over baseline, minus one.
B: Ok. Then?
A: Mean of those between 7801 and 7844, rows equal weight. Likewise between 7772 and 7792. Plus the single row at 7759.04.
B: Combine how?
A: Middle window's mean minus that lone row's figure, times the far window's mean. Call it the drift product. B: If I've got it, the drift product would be -0.0002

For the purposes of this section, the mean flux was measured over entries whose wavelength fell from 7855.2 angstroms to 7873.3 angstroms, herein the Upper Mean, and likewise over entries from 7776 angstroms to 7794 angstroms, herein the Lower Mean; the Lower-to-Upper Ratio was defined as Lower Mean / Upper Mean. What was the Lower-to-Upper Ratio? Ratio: 1.01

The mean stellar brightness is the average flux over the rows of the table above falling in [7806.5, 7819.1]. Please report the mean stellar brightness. 3.54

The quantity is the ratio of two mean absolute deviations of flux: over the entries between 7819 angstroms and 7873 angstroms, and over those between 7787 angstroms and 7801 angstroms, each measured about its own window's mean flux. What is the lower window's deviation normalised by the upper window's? 0.56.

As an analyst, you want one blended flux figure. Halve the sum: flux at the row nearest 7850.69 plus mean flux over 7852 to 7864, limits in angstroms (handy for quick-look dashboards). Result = 3.51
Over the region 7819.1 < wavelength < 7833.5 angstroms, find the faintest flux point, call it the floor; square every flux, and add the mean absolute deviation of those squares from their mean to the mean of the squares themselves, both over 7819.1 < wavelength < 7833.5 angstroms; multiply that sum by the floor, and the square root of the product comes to 6.70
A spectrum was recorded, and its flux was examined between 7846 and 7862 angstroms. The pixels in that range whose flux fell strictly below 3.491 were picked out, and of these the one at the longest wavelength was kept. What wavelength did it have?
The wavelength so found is 7861.55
